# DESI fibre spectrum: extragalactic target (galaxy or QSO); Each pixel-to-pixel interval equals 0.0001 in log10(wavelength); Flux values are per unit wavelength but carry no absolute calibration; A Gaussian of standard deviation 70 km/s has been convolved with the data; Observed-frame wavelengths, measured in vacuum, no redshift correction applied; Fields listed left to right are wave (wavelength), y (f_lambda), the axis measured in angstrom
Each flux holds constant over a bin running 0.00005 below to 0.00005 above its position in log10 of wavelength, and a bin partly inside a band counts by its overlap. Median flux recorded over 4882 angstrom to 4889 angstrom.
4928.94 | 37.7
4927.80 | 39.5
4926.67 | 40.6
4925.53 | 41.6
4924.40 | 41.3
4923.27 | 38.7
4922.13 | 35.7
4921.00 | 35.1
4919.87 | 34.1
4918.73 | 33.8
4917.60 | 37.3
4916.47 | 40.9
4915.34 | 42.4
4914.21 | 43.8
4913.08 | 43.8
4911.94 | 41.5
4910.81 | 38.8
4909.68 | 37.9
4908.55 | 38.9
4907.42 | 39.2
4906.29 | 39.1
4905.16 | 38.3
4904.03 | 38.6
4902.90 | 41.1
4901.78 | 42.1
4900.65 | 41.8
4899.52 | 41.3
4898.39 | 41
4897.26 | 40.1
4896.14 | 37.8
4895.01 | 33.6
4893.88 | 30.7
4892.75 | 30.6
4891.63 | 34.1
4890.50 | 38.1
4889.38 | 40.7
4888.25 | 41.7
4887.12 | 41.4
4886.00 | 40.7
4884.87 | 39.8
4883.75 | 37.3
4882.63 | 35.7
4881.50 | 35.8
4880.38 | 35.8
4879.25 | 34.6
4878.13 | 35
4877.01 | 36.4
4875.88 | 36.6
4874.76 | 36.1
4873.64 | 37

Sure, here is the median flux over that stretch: 40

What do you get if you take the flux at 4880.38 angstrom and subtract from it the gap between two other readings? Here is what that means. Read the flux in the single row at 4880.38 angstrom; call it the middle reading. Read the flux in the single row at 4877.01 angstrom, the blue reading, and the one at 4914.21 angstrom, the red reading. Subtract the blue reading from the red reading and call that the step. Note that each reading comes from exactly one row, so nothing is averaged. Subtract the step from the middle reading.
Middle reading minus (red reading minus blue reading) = 28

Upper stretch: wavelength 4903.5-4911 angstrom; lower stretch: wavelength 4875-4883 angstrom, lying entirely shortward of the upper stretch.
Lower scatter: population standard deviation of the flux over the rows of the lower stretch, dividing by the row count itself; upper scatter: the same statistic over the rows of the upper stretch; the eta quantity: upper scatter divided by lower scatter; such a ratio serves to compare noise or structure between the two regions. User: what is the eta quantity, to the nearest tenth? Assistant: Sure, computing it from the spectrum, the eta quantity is 0.6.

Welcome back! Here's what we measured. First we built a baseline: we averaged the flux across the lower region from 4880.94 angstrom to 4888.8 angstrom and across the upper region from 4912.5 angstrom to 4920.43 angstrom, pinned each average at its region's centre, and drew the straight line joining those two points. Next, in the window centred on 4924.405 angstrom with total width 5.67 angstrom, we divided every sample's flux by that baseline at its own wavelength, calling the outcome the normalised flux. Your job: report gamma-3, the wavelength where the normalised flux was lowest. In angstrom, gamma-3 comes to 4922.13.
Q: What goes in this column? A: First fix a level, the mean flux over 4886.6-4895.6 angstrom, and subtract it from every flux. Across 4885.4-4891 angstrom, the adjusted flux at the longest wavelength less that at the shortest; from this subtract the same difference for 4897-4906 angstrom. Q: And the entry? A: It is -1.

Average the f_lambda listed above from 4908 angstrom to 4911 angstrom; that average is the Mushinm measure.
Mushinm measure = 38.5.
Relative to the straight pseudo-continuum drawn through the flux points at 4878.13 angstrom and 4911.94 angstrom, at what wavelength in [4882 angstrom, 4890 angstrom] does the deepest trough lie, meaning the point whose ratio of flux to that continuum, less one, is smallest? 4882.63 angstrom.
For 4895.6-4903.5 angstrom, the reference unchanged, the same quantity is 4896.14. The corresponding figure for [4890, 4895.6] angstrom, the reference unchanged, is 4893.88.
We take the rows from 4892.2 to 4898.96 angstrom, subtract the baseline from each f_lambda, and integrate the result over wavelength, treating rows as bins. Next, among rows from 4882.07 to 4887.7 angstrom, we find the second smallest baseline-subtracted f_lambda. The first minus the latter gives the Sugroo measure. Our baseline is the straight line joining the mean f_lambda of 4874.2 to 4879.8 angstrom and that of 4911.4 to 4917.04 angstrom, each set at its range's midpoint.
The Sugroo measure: -24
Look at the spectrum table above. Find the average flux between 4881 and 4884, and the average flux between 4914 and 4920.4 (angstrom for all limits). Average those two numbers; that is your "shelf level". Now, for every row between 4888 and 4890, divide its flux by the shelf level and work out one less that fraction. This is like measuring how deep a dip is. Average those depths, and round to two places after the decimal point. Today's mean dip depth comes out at -0.10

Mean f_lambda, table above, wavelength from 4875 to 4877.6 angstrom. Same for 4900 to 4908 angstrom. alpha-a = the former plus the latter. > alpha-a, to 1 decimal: 76.5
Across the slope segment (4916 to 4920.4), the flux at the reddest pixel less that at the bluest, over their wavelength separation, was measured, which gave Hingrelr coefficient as -2.0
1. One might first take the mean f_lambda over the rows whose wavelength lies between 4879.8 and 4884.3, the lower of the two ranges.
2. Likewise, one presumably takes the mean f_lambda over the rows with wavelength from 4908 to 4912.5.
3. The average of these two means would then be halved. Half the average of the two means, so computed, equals 18.9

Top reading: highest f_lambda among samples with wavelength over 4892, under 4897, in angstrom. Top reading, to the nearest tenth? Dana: 37.8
